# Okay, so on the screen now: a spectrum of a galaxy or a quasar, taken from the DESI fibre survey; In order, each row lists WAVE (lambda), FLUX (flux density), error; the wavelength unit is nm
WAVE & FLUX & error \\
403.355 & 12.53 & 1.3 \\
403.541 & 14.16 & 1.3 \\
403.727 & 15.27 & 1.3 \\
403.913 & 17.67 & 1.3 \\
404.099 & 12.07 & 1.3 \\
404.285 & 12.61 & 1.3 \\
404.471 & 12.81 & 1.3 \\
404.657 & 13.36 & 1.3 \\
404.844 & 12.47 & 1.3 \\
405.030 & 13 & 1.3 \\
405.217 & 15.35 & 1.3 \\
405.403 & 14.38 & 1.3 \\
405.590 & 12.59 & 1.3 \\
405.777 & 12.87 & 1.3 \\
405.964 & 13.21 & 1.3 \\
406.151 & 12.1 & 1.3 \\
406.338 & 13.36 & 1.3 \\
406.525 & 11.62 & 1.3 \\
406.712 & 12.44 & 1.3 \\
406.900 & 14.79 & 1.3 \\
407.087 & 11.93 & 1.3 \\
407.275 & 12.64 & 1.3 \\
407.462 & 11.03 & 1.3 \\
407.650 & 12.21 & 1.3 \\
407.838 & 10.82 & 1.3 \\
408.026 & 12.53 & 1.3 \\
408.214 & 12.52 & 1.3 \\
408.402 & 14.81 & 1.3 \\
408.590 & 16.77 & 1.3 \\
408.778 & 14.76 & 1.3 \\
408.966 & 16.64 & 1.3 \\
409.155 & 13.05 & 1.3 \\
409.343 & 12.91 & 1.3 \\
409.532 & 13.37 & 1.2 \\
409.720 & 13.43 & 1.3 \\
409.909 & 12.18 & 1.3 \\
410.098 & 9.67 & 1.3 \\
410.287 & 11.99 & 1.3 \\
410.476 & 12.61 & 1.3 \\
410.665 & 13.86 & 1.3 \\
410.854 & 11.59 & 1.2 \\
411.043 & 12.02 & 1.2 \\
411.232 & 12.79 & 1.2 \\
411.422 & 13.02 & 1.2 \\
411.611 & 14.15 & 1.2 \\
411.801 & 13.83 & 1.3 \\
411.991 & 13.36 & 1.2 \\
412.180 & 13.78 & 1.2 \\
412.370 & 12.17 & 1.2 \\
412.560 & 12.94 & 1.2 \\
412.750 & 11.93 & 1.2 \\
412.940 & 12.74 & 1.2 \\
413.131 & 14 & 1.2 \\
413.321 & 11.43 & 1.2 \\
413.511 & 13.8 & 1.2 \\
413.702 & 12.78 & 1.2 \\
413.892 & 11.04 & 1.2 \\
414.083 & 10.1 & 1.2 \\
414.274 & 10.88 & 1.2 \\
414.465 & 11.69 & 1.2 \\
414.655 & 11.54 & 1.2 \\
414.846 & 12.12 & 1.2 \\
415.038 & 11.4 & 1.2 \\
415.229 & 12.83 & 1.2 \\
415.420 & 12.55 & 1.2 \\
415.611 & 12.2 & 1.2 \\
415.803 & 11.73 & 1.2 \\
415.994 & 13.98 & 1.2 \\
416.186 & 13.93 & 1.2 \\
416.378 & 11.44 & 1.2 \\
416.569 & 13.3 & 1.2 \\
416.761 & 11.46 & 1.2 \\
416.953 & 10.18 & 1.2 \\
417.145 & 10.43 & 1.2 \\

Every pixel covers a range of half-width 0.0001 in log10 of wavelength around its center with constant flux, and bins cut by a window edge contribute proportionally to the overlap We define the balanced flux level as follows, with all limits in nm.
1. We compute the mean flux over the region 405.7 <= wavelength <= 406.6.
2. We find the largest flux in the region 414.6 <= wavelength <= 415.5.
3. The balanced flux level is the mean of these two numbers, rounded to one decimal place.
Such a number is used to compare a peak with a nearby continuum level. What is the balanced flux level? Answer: 12.7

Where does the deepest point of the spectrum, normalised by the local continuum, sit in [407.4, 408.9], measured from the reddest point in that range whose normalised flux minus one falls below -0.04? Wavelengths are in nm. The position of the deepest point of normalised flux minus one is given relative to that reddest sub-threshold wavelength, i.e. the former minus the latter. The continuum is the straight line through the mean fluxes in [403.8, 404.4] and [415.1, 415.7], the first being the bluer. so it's -0.38 nm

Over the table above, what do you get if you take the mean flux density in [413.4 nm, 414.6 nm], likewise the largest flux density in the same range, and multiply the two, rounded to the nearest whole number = 162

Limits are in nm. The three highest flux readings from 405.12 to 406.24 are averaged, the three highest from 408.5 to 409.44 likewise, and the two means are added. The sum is 30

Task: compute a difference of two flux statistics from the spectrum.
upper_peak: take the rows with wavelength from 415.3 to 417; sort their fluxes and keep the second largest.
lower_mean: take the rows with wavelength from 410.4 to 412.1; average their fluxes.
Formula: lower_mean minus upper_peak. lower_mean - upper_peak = -0.9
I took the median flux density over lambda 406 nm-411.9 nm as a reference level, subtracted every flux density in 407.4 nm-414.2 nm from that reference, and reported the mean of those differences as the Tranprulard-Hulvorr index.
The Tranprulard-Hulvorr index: -0.2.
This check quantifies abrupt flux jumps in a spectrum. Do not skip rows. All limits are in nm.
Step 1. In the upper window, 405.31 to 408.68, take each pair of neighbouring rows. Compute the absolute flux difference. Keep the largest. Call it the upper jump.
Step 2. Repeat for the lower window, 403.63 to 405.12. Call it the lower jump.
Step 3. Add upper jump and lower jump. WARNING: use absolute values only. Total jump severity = 8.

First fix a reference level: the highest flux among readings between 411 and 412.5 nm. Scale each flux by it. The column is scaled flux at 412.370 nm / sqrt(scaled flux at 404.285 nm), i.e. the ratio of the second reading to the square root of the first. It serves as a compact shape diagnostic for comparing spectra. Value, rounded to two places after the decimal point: 0.91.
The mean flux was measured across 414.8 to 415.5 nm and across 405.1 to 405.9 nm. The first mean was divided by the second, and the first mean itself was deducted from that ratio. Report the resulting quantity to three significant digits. -11.3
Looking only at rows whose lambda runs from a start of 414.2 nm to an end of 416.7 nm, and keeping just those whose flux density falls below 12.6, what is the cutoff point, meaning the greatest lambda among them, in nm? 416.378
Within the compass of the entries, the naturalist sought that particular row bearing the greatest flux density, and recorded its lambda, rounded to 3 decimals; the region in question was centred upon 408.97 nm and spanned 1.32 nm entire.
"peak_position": 408.590 nm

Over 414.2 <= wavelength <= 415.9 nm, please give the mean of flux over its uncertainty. 9.9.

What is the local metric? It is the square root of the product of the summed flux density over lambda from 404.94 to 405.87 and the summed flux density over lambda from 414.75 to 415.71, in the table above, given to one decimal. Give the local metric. 64.5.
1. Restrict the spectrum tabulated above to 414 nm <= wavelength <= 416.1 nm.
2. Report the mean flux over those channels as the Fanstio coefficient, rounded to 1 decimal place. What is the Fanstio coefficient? 11.9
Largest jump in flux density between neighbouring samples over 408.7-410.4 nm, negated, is -3.6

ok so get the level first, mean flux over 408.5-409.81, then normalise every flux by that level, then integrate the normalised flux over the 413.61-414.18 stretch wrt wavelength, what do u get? 0.45 nm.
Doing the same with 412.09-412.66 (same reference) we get 0.51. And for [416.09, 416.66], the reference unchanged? 0.51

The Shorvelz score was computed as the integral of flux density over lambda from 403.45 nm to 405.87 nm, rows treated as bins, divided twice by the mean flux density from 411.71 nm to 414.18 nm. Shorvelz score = 0.209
